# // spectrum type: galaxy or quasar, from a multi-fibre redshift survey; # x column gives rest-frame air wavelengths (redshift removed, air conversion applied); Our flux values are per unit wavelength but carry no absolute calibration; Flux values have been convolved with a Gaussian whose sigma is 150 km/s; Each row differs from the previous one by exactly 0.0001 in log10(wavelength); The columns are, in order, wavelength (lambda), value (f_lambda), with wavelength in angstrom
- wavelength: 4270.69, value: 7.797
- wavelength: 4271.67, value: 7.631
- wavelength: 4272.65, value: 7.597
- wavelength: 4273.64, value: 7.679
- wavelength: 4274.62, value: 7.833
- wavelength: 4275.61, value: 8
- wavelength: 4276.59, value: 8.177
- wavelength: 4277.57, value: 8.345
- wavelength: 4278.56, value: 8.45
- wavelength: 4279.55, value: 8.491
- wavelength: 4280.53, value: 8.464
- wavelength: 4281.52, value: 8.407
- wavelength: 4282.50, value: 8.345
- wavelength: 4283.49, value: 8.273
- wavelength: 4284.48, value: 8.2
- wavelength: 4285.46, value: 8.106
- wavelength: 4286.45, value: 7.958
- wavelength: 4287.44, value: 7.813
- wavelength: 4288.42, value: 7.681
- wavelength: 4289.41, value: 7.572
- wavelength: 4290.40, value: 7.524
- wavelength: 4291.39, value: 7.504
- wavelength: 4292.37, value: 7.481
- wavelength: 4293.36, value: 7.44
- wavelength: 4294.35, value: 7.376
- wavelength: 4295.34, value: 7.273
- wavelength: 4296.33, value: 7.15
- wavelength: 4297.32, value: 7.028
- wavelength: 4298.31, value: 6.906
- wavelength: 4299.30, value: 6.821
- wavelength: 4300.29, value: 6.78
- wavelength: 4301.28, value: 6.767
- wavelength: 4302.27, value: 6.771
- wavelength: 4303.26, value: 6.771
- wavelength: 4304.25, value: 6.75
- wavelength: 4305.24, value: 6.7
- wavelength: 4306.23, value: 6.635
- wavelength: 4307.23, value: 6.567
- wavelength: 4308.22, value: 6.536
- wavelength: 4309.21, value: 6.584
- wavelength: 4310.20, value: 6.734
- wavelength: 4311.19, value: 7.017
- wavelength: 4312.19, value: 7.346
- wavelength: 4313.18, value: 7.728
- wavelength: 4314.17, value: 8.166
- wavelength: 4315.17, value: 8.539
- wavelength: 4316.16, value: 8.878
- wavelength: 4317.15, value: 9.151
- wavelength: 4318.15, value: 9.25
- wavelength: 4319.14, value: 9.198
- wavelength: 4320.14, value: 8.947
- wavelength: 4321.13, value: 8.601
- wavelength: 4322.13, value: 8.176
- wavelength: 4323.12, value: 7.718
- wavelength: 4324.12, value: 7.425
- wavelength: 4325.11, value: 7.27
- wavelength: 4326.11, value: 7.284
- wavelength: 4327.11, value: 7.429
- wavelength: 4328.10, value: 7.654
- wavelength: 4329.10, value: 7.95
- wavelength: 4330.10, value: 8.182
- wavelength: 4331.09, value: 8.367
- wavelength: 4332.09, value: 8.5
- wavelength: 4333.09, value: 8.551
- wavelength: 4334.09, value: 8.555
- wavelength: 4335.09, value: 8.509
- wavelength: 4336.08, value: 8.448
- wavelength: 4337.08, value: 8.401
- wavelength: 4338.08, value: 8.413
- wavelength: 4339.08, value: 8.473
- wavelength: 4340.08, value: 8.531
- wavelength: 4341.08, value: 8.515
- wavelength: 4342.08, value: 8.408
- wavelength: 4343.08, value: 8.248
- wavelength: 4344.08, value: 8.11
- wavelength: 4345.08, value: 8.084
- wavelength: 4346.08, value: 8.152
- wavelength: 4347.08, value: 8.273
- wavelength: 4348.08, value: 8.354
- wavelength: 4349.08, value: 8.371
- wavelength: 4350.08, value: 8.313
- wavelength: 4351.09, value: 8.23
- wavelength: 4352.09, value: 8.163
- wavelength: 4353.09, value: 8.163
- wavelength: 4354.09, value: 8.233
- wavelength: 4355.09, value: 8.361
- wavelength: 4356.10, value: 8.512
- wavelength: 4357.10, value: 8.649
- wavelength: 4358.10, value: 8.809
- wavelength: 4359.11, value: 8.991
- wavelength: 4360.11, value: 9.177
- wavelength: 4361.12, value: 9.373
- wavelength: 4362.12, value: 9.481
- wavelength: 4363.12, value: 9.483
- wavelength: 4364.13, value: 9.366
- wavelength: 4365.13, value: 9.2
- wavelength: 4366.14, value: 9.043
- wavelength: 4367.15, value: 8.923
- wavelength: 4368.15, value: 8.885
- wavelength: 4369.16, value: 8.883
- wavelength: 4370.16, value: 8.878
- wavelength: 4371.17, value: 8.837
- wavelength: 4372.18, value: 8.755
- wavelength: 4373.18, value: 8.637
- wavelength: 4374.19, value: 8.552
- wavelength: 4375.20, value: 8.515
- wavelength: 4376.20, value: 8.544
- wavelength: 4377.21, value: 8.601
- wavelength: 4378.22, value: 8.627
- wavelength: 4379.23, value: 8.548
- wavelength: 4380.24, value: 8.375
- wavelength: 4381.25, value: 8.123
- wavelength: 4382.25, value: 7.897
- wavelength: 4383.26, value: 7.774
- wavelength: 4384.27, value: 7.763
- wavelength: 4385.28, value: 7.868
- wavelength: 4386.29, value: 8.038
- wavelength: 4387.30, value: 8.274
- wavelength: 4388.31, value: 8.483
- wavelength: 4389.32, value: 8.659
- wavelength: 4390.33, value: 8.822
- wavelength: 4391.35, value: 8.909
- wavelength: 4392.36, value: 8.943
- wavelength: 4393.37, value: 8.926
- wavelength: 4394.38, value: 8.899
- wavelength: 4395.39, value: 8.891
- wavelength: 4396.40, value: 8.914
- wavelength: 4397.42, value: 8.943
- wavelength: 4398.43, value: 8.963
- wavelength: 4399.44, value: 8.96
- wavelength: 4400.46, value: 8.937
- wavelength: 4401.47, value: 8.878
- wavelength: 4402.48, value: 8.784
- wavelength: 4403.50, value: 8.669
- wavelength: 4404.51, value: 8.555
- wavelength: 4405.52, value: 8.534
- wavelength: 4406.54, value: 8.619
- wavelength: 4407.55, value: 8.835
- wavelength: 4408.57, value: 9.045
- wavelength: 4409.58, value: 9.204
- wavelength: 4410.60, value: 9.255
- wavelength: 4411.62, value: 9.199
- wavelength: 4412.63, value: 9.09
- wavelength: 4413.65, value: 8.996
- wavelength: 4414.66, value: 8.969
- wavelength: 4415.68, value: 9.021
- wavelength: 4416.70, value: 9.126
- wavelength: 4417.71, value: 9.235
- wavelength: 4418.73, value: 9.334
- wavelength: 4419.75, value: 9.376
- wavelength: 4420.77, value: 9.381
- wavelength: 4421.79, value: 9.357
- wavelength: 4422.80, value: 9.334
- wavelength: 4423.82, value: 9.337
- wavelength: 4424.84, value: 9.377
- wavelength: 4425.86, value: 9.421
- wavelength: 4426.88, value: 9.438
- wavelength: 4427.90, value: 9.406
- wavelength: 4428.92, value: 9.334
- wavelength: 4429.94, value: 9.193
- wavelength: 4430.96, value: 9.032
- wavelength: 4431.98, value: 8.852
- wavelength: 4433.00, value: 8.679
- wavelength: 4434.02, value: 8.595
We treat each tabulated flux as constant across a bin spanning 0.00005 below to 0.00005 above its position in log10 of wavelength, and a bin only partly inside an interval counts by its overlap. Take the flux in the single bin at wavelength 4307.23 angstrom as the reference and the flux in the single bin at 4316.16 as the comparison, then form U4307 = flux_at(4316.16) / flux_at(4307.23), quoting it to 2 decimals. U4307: 1.35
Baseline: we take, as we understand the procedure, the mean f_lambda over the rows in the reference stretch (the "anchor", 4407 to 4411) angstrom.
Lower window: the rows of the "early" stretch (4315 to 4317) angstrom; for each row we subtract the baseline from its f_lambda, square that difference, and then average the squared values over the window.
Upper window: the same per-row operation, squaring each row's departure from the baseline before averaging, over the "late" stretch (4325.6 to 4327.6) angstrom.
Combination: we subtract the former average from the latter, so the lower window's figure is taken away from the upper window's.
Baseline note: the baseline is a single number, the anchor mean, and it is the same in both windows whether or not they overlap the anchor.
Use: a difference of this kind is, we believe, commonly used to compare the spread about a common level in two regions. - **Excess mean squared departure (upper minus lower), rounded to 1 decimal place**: 2.8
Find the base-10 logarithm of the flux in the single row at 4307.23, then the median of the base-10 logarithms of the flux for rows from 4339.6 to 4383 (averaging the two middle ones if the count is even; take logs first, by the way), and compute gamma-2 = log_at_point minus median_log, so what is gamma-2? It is -0.11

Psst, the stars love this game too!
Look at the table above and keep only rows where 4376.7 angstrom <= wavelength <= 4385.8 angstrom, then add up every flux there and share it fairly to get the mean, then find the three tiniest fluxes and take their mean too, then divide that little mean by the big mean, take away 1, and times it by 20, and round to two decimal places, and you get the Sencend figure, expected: -0.91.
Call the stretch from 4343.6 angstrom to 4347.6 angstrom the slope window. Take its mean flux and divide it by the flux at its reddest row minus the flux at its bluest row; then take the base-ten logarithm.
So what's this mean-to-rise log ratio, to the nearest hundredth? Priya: 1.70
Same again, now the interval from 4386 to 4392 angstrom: 0.99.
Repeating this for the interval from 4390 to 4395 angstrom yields 2.06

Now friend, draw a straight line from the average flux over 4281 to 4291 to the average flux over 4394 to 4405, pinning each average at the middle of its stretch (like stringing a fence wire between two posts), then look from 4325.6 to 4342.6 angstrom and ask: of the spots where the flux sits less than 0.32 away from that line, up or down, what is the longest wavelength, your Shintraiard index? 4342.08 angstrom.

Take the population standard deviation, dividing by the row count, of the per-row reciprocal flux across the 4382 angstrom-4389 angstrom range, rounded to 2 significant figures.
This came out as 0.0038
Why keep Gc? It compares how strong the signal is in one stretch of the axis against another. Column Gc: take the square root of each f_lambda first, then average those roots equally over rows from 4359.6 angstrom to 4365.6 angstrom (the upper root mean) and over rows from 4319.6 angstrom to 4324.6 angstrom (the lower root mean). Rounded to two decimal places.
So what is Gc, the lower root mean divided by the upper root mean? 0.93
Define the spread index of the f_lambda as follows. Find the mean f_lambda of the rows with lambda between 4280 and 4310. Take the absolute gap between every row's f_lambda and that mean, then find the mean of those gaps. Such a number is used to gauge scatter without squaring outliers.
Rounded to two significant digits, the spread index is 0.54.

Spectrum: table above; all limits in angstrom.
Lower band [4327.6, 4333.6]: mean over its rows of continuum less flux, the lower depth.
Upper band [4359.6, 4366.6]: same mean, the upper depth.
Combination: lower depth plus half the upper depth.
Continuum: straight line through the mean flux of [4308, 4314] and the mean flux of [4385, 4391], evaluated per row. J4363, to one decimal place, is -1.5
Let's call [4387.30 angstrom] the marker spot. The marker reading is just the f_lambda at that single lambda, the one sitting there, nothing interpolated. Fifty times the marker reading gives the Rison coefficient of 414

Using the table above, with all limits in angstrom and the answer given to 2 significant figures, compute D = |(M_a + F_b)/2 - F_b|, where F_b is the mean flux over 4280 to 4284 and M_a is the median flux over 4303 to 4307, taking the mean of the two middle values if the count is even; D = 0.82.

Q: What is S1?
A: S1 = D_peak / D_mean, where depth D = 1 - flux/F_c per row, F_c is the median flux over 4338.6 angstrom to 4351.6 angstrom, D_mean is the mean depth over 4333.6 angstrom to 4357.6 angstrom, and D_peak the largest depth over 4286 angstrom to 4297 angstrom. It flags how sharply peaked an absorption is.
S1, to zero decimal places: -29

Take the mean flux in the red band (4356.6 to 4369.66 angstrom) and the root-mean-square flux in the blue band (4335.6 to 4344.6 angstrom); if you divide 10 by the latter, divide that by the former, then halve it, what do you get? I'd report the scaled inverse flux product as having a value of 0.065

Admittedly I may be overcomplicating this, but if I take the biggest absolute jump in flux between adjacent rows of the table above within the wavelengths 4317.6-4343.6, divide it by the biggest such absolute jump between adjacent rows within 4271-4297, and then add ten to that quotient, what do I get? 12.6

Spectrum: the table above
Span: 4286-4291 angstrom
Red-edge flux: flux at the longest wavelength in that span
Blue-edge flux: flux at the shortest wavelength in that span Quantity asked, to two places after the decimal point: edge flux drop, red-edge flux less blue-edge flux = -0.43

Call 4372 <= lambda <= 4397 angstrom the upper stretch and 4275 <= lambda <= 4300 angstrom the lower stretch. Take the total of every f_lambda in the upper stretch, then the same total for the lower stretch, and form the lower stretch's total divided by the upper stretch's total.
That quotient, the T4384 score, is 0.92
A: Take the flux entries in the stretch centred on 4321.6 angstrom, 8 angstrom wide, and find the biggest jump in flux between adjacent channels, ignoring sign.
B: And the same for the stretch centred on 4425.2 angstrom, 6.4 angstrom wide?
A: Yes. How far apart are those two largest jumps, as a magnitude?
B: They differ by 0.41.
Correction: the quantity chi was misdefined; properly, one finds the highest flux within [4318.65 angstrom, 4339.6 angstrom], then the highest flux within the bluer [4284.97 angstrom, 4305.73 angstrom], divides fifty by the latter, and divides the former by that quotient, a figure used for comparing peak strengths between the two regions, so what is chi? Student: 1.49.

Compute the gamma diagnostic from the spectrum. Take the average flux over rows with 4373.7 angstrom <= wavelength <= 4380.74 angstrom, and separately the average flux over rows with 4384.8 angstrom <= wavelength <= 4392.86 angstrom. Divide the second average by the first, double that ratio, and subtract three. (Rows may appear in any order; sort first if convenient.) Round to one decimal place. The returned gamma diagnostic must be -1.0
